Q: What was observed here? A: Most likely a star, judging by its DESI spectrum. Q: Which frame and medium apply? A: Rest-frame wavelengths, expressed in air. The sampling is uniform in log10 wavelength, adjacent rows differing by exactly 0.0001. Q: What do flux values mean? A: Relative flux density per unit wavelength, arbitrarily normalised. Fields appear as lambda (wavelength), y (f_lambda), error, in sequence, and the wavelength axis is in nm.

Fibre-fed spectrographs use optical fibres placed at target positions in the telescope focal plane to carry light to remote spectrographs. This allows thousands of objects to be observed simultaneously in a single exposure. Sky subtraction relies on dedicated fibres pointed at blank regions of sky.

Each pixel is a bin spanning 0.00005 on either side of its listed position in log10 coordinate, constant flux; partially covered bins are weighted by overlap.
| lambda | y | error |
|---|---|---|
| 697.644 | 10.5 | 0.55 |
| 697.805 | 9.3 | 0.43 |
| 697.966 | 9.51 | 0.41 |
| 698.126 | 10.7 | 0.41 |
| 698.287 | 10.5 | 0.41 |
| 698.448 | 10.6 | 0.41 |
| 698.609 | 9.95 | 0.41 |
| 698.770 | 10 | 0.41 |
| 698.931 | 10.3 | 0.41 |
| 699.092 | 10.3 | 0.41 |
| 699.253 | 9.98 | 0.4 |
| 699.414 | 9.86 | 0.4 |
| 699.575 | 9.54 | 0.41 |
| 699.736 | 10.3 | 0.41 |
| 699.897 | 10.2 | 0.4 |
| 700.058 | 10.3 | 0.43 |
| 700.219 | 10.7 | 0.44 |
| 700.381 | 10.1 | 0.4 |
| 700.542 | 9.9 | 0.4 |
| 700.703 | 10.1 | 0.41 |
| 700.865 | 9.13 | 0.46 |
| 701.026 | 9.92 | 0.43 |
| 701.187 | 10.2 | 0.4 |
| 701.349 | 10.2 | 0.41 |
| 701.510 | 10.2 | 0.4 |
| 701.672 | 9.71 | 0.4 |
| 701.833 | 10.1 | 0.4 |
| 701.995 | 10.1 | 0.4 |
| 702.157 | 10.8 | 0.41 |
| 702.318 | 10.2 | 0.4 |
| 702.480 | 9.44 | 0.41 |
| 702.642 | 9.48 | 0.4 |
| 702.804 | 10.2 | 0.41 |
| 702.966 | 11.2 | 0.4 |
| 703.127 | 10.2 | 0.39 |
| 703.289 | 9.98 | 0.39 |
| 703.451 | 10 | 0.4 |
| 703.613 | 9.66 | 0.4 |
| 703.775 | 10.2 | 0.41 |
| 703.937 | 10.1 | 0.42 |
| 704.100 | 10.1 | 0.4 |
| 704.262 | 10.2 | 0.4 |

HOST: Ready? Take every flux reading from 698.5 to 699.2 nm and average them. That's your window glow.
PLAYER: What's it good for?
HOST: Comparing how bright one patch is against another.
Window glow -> 10.1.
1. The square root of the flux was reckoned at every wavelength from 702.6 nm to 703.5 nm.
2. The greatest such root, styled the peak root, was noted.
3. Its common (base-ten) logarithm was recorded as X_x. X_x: 0.525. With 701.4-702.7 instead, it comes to 0.517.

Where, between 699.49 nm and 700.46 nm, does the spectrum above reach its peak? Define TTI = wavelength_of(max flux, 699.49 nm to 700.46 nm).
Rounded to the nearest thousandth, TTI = 700.219 nm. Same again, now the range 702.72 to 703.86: 702.966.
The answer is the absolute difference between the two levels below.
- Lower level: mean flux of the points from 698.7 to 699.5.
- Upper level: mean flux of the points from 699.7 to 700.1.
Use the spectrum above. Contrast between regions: 0.18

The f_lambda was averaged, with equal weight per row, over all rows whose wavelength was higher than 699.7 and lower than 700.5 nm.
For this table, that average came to 10.3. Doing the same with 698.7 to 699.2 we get 10.2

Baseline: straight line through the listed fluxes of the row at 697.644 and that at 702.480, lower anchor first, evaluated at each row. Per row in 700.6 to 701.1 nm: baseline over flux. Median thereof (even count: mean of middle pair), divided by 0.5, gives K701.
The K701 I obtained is 1.967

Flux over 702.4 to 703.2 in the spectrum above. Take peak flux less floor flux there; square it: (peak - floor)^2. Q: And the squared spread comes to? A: 3.1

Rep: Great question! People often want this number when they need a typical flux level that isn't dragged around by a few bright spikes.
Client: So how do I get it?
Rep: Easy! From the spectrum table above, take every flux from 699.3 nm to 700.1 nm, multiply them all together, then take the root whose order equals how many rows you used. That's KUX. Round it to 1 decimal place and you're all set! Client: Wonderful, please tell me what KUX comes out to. 10.0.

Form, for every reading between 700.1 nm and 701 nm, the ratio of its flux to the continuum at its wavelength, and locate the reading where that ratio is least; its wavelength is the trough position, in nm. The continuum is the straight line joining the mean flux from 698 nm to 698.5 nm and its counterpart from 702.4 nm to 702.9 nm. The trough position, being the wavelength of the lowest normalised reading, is 700.865 nm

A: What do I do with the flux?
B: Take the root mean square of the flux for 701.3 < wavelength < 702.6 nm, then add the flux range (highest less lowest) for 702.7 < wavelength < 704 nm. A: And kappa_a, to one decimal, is 11.6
